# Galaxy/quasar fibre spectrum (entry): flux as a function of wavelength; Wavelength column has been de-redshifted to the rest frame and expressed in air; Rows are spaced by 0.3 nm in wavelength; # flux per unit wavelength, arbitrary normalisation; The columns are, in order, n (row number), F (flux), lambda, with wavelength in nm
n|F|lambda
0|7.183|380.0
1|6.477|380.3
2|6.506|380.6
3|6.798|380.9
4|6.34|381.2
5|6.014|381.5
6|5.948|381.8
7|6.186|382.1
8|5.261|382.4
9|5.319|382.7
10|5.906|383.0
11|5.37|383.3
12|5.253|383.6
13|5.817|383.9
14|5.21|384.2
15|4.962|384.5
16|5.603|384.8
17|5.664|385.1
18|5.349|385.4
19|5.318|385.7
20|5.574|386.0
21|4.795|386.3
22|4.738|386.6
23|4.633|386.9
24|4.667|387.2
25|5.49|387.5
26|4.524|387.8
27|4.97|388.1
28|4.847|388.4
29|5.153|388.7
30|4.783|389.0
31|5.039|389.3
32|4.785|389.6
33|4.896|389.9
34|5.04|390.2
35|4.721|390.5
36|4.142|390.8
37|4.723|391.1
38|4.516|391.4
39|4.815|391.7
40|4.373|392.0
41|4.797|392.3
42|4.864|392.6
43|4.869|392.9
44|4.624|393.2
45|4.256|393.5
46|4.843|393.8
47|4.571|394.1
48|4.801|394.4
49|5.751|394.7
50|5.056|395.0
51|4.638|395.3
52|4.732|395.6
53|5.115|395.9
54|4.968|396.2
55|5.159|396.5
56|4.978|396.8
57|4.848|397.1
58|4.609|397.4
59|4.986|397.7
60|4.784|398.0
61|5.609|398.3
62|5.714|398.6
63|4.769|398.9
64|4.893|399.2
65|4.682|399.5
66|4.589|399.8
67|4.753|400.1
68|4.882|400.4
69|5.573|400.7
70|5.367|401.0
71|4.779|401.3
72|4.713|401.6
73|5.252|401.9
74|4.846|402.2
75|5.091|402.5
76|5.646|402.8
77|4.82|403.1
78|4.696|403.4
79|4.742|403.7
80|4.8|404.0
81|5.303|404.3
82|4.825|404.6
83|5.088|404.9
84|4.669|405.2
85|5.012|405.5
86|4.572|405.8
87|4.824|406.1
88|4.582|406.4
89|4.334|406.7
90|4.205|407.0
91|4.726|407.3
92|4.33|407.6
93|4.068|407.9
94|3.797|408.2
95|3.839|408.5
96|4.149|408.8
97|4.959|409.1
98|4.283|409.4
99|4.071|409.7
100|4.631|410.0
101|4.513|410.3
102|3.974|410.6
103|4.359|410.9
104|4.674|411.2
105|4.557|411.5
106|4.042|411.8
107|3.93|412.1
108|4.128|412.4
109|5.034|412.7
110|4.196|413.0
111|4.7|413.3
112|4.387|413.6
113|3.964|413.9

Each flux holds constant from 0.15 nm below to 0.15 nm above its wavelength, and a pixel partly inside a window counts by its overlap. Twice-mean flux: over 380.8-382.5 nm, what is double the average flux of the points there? 12.2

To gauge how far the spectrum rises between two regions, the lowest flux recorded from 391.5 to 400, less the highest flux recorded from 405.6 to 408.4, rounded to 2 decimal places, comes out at -0.57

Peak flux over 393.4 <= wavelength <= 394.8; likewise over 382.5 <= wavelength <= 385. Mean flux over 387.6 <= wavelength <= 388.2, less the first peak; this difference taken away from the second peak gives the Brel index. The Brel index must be 6.9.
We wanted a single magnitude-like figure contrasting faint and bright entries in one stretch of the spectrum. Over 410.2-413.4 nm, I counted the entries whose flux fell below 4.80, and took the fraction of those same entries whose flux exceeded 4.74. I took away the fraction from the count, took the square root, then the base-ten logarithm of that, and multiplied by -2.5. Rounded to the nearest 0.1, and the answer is -1.2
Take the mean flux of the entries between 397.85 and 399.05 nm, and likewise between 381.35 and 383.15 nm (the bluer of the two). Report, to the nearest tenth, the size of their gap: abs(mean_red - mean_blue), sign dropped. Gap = 0.6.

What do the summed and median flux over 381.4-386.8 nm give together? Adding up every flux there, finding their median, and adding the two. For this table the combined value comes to 104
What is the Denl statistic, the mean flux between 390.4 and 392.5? 4.6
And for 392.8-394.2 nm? 4.6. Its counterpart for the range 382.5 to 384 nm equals 5.5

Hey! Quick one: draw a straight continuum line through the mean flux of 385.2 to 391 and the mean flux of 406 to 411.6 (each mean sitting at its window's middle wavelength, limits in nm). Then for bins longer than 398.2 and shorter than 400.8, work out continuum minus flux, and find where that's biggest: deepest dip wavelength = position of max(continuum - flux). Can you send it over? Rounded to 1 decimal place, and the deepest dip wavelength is 399.8 nm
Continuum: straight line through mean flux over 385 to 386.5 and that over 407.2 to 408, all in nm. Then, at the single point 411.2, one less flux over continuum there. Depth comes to -0.11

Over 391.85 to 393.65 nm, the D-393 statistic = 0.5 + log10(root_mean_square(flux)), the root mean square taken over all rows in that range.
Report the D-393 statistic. 1.17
